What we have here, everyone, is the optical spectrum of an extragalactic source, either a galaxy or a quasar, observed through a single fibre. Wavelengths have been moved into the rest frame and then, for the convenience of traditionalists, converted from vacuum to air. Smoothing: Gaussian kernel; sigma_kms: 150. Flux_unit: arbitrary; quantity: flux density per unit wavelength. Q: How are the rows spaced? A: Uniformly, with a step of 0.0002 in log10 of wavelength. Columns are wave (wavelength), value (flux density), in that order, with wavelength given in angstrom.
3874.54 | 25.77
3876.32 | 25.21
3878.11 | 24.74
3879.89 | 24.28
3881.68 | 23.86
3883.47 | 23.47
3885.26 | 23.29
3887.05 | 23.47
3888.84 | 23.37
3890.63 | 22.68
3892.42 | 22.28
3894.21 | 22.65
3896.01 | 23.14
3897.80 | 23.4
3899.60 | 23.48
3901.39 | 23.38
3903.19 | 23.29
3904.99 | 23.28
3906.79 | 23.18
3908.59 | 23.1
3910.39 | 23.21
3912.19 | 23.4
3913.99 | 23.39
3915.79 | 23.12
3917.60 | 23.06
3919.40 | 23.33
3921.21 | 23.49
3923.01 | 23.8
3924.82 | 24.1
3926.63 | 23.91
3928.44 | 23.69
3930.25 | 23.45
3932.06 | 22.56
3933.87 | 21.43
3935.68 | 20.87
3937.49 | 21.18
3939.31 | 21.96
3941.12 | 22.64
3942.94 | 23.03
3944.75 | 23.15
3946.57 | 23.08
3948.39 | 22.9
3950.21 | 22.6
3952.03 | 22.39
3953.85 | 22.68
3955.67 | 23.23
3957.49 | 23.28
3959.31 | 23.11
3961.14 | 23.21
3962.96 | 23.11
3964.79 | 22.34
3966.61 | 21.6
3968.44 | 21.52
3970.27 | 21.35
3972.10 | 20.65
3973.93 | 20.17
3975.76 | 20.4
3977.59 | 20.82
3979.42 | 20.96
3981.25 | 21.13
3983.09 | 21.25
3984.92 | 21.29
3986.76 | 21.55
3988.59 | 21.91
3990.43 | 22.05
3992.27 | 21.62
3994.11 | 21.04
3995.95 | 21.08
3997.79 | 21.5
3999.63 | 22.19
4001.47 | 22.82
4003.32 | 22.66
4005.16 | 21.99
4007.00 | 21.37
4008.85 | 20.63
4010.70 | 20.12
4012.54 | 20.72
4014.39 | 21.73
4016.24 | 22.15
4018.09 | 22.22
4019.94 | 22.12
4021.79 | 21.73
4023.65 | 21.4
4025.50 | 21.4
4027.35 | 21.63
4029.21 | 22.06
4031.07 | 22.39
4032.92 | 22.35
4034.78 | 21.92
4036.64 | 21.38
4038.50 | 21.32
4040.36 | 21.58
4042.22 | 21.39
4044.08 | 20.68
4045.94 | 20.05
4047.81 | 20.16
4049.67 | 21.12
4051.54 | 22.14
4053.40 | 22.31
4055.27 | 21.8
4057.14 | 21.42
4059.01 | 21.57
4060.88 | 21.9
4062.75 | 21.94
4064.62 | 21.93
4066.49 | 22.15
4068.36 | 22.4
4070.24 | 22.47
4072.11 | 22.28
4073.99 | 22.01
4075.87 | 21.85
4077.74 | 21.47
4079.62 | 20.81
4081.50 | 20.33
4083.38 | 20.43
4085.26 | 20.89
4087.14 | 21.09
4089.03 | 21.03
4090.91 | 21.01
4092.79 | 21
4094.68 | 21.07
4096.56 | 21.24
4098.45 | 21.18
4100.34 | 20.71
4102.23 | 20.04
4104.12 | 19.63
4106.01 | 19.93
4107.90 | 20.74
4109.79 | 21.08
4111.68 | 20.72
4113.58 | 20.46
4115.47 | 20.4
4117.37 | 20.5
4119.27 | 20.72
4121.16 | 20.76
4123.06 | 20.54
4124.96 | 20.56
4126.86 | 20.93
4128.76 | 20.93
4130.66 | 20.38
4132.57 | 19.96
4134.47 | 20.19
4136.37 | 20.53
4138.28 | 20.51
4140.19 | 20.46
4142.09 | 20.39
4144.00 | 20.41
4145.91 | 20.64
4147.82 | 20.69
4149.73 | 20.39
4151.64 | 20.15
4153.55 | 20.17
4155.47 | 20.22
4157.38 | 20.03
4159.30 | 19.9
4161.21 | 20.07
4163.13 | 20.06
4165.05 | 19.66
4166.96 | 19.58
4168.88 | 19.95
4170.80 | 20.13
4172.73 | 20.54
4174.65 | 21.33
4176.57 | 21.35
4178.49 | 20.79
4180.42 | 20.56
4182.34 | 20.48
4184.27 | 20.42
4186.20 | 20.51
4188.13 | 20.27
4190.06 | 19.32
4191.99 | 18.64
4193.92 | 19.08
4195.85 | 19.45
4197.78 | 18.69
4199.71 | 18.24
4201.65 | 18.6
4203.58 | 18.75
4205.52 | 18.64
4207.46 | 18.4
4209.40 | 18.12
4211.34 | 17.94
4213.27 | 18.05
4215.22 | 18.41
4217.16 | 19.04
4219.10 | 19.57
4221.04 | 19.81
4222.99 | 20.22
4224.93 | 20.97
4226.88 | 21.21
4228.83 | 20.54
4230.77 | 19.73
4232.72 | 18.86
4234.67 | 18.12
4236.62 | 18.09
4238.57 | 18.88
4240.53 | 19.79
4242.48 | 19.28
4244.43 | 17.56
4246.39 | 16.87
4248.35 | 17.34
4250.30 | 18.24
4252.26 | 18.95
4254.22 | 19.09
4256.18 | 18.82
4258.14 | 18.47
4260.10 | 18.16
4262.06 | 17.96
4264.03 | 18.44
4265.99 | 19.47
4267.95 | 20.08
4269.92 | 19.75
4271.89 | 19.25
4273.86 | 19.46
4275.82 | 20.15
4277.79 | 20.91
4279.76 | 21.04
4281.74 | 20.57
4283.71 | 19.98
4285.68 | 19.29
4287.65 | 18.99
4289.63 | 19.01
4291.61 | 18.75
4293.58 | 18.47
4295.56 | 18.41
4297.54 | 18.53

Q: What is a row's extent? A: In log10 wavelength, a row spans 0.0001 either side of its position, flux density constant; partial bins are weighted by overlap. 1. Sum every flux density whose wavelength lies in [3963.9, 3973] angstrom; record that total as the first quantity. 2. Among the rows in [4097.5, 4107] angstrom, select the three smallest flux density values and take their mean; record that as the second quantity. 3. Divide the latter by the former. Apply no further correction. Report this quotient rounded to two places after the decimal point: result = 0.18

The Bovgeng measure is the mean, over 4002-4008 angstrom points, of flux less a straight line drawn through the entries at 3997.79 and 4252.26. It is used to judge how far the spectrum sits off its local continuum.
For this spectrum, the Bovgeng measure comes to 0.6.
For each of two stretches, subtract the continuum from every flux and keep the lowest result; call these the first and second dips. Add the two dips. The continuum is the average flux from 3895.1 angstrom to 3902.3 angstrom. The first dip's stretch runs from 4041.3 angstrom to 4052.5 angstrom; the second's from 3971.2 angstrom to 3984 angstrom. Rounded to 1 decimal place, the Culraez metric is -6.5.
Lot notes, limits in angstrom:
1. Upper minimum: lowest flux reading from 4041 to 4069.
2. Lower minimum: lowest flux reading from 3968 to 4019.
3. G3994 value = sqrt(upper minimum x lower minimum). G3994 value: 20.1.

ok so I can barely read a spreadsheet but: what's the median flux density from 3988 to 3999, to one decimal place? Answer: 21.6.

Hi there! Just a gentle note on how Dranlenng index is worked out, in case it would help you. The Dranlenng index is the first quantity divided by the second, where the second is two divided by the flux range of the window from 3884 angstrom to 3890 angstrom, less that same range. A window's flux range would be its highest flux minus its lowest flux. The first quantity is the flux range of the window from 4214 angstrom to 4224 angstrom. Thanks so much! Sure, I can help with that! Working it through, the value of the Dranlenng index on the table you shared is 0.17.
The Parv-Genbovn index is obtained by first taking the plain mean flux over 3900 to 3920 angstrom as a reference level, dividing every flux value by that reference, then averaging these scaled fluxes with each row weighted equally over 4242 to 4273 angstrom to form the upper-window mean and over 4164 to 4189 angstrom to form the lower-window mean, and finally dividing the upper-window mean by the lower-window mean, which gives 0.91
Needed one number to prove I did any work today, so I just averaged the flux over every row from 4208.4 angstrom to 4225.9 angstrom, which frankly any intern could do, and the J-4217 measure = 19.1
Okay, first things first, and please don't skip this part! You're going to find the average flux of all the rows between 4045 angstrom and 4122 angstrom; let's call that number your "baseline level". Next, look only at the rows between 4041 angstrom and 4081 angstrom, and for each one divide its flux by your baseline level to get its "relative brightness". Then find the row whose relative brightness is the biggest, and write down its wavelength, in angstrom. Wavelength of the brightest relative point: 4070.24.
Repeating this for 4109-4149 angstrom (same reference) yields 4109.79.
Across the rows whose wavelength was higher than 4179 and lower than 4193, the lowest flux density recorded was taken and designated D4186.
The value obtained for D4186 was 18.64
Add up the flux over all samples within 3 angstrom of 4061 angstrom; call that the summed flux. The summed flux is 65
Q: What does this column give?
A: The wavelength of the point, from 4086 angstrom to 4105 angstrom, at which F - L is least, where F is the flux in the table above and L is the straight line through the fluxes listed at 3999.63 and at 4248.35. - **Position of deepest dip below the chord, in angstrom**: 4104.12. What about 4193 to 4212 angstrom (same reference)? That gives 4211.34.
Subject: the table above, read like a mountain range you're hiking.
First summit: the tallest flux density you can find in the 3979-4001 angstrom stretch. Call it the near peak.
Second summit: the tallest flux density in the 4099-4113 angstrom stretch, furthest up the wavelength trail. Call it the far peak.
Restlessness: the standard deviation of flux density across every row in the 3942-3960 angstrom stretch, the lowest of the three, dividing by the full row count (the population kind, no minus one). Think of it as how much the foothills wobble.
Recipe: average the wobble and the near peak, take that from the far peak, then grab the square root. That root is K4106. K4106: 3.14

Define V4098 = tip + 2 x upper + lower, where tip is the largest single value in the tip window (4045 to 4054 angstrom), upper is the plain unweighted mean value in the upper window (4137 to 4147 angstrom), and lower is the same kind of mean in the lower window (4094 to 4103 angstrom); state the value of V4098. 84.1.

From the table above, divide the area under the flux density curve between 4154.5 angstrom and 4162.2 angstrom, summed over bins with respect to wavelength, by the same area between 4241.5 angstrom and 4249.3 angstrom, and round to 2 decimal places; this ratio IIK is 1.11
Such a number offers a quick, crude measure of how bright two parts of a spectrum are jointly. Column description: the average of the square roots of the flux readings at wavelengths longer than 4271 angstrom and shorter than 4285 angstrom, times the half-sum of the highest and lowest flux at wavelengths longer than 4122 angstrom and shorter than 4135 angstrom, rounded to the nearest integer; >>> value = 92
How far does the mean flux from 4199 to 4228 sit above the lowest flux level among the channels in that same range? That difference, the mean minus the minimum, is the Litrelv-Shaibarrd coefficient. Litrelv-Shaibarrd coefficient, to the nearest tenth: 1.1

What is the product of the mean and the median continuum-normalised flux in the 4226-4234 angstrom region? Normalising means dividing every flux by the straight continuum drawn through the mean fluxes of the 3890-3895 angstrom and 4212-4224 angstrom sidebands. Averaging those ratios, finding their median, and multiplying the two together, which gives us 1.11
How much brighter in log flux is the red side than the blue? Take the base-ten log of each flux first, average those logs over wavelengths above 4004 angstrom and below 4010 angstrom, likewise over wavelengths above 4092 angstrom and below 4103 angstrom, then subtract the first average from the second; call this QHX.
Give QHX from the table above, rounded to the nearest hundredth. -0.01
